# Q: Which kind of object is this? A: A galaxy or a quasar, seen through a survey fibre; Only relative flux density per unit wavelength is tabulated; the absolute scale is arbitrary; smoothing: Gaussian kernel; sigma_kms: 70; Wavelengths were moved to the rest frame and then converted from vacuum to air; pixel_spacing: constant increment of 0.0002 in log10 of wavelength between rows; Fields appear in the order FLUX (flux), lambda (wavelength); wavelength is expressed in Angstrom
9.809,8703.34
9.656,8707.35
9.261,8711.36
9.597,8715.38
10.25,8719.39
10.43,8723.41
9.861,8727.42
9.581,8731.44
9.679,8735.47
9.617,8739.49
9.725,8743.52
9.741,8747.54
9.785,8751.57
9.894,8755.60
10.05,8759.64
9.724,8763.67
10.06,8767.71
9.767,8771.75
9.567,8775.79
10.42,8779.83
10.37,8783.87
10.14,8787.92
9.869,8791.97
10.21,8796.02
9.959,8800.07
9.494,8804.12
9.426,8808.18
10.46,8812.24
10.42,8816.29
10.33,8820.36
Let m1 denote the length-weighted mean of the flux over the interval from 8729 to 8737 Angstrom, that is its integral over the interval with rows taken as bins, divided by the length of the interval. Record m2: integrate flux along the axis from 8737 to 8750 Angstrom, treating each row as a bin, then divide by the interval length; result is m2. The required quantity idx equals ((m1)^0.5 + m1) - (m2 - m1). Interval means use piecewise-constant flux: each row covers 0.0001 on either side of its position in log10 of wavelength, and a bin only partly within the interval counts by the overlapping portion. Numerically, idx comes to 12.7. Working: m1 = 9.63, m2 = 9.7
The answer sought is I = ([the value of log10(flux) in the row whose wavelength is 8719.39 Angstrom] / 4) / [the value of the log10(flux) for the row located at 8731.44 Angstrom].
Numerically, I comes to 0.257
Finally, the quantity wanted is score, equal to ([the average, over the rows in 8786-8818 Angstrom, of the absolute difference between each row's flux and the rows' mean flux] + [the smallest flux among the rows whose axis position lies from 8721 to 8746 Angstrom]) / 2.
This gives 4.95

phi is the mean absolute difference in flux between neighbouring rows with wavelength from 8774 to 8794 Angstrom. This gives 0.351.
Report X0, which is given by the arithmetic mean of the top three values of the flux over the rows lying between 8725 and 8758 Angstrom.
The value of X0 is 9.85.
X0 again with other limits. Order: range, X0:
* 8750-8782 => 10.18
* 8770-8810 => 10.33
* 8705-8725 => 10.11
